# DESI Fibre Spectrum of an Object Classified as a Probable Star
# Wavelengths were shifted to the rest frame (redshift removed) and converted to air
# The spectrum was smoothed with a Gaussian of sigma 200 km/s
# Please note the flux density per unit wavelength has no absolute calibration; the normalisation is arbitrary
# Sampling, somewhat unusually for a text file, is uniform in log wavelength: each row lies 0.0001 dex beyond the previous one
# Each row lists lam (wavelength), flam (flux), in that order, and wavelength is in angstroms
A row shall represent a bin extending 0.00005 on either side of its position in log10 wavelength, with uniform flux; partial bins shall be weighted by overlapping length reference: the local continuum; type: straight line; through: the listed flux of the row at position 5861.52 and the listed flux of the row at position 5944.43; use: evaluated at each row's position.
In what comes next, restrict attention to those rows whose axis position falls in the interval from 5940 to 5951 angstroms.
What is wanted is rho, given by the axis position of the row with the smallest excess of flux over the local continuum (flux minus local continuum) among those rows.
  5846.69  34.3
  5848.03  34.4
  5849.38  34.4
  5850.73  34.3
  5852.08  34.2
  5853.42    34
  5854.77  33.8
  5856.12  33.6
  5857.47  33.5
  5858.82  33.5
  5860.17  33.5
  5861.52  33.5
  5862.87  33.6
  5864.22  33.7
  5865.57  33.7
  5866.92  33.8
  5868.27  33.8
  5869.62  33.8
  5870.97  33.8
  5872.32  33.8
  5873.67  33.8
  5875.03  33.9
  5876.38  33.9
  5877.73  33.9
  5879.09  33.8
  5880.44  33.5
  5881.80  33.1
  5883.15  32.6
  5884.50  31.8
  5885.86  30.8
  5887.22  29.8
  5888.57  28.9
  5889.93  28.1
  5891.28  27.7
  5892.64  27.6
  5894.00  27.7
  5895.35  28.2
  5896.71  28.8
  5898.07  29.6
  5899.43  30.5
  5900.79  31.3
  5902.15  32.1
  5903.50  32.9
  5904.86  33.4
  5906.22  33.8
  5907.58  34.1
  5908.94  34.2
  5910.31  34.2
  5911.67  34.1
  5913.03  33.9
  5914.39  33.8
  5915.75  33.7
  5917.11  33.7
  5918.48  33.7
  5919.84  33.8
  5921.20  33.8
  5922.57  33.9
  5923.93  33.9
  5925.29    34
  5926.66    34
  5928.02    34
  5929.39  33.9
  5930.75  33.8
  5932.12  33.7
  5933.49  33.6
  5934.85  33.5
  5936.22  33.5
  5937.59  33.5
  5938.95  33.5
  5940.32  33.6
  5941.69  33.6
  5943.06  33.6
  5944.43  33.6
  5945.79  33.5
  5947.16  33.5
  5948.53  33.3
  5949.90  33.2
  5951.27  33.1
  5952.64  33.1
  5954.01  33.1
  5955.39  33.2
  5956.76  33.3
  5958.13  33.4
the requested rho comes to 5949.90 angstroms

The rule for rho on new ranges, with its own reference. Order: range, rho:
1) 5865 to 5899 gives 5892.64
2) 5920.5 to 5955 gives 5954.01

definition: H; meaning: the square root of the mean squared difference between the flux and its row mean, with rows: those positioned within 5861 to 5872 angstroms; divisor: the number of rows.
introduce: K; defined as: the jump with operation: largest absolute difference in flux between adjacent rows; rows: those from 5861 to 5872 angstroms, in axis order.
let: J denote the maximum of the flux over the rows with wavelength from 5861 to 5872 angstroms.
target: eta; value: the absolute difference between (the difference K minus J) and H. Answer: 33.8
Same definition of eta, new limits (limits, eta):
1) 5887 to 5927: 35.8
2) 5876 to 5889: 34.6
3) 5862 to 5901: 35.3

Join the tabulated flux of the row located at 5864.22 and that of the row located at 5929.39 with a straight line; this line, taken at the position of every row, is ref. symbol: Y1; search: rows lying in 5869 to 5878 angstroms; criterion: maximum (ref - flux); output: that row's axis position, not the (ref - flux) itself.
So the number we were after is 5873.67 angstroms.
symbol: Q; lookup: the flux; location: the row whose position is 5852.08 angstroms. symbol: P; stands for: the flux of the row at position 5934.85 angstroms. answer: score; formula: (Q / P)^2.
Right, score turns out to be 1.042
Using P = 33.5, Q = 34.2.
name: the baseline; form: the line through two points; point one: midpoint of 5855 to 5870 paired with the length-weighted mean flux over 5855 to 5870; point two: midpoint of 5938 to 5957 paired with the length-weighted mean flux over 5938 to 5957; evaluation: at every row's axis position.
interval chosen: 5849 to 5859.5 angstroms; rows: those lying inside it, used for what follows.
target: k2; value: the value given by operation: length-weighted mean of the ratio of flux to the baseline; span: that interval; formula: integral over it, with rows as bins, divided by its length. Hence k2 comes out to 1.01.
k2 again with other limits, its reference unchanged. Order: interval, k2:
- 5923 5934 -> 1.01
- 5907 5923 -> 1.01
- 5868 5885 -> 1.00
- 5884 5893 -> 0.87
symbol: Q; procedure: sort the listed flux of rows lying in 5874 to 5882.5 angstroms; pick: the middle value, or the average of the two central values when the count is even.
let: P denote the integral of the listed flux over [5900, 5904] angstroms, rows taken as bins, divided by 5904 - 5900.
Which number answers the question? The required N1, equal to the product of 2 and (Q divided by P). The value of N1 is 2.1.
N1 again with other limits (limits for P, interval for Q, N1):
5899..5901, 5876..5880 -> 2.2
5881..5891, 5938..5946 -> 2.2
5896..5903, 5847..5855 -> 2.2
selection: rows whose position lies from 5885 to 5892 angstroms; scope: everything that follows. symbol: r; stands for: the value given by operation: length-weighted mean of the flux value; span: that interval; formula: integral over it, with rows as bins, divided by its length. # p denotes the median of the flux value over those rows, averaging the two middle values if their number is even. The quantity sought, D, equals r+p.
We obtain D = 58.0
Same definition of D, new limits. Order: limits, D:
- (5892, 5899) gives 56.7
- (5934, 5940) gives 67.0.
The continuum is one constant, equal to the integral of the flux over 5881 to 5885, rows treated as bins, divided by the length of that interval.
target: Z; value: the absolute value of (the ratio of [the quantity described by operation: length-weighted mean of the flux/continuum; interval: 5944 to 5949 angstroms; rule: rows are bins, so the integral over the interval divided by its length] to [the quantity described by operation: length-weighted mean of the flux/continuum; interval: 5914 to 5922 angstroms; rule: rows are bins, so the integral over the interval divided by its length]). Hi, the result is 0.99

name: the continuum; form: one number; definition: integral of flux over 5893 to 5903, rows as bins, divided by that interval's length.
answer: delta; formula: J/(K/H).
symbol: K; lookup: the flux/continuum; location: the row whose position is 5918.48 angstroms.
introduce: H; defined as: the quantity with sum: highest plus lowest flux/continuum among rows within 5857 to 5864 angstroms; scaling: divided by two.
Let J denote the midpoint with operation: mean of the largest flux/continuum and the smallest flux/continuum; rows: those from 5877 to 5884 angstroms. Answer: 1.11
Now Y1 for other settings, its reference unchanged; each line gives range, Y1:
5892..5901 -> 5892.64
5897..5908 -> 5898.07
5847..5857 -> 5856.12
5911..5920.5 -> 5918.48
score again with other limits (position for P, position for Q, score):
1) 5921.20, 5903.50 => 0.947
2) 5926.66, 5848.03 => 1.024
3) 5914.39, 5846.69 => 1.030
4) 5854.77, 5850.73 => 1.030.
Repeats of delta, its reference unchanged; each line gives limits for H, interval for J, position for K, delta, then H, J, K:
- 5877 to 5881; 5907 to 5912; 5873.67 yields 1.14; 1.13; 1.15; 1.14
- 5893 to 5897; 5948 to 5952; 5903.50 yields 0.96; 0.95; 1.12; 1.11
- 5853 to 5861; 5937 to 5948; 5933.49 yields 1.13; 1.13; 1.13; 1.13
